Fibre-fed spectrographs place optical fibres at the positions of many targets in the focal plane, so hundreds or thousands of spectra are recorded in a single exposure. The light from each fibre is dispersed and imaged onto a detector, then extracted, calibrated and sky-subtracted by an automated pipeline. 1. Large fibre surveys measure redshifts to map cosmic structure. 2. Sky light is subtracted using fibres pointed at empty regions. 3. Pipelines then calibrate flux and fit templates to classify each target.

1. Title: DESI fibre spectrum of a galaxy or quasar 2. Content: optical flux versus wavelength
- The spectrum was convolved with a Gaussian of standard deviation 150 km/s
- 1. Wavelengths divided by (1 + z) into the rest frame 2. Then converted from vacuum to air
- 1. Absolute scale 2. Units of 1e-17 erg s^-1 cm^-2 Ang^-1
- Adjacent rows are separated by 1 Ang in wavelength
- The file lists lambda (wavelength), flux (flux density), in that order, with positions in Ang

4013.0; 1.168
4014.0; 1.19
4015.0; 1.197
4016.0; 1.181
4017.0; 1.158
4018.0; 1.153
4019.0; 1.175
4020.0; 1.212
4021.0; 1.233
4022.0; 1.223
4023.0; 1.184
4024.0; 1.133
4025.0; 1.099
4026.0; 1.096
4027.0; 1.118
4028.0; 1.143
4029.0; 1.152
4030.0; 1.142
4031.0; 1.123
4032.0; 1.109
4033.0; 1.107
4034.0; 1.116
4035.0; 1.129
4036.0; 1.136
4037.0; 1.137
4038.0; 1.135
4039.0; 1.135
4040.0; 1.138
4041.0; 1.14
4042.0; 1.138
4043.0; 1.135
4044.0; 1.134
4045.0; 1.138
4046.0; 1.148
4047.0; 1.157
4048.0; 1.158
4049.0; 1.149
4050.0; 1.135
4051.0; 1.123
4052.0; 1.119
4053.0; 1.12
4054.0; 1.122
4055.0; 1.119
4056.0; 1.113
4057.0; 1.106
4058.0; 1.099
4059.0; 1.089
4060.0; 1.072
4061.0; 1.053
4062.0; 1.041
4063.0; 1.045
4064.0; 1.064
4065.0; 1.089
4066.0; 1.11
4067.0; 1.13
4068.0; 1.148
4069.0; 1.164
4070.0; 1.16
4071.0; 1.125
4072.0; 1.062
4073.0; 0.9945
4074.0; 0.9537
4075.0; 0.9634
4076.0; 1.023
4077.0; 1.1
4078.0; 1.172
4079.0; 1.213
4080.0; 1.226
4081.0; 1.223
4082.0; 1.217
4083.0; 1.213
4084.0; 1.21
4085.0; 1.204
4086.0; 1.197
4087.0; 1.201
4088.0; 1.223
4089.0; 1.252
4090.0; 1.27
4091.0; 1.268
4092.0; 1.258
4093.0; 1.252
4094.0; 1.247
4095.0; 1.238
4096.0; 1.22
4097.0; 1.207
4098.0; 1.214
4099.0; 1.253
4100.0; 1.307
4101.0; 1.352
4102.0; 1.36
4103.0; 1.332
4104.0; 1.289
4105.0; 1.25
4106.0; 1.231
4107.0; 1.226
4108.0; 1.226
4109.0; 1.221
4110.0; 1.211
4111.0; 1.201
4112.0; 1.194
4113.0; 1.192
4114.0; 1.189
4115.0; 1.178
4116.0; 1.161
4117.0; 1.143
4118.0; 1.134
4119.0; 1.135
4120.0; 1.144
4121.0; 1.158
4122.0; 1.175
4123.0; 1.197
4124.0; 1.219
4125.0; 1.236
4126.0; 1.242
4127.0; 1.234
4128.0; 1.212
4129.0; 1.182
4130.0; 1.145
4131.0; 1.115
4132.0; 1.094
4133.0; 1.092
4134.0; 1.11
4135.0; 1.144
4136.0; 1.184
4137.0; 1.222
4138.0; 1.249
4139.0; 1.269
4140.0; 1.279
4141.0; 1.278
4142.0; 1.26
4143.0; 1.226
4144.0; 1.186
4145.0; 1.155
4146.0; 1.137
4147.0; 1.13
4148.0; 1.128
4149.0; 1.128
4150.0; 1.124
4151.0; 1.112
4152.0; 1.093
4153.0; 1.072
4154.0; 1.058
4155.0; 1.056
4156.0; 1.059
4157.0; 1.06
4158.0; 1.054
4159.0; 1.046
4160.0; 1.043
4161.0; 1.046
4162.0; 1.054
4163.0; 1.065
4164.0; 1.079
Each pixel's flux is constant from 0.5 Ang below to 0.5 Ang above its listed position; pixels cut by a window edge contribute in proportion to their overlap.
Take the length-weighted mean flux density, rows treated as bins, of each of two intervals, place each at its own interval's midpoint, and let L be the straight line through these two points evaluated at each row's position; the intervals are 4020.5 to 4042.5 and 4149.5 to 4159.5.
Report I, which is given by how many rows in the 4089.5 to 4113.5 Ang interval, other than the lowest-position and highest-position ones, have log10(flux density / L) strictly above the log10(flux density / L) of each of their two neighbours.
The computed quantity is 2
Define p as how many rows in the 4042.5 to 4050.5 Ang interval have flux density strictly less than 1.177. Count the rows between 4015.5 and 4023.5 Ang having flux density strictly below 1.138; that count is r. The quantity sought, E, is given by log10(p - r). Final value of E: 0.9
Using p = 8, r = 0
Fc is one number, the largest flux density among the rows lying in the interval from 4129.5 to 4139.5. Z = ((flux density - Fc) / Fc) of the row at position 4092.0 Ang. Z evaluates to -0.009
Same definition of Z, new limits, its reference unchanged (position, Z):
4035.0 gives -0.110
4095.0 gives -0.024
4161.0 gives -0.176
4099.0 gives -0.013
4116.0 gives -0.085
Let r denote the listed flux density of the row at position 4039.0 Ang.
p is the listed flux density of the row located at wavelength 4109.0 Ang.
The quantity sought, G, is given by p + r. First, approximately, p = 1.221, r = 1.135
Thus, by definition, 2.36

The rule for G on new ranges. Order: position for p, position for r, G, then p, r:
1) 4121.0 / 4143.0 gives 2.38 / 1.158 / 1.226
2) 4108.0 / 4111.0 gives 2.43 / 1.226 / 1.201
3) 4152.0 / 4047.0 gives 2.25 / 1.093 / 1.157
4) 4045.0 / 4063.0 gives 2.18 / 1.138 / 1.045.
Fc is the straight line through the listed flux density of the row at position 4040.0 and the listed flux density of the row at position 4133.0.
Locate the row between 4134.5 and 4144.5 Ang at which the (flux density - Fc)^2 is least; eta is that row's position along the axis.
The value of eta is 4135.0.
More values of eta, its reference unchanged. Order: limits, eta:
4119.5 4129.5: 4120.0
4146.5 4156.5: 4153.0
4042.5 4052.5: 4043.0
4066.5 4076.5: 4071.0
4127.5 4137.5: 4133.0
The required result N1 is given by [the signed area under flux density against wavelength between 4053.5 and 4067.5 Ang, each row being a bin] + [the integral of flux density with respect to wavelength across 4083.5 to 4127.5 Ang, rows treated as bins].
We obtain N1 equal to 69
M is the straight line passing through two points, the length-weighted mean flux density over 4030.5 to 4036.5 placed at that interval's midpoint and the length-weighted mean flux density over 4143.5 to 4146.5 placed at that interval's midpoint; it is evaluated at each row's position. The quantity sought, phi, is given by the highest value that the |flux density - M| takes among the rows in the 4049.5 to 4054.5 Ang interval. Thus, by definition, 0.009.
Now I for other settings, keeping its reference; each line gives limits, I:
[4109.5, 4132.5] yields 1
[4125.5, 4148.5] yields 1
